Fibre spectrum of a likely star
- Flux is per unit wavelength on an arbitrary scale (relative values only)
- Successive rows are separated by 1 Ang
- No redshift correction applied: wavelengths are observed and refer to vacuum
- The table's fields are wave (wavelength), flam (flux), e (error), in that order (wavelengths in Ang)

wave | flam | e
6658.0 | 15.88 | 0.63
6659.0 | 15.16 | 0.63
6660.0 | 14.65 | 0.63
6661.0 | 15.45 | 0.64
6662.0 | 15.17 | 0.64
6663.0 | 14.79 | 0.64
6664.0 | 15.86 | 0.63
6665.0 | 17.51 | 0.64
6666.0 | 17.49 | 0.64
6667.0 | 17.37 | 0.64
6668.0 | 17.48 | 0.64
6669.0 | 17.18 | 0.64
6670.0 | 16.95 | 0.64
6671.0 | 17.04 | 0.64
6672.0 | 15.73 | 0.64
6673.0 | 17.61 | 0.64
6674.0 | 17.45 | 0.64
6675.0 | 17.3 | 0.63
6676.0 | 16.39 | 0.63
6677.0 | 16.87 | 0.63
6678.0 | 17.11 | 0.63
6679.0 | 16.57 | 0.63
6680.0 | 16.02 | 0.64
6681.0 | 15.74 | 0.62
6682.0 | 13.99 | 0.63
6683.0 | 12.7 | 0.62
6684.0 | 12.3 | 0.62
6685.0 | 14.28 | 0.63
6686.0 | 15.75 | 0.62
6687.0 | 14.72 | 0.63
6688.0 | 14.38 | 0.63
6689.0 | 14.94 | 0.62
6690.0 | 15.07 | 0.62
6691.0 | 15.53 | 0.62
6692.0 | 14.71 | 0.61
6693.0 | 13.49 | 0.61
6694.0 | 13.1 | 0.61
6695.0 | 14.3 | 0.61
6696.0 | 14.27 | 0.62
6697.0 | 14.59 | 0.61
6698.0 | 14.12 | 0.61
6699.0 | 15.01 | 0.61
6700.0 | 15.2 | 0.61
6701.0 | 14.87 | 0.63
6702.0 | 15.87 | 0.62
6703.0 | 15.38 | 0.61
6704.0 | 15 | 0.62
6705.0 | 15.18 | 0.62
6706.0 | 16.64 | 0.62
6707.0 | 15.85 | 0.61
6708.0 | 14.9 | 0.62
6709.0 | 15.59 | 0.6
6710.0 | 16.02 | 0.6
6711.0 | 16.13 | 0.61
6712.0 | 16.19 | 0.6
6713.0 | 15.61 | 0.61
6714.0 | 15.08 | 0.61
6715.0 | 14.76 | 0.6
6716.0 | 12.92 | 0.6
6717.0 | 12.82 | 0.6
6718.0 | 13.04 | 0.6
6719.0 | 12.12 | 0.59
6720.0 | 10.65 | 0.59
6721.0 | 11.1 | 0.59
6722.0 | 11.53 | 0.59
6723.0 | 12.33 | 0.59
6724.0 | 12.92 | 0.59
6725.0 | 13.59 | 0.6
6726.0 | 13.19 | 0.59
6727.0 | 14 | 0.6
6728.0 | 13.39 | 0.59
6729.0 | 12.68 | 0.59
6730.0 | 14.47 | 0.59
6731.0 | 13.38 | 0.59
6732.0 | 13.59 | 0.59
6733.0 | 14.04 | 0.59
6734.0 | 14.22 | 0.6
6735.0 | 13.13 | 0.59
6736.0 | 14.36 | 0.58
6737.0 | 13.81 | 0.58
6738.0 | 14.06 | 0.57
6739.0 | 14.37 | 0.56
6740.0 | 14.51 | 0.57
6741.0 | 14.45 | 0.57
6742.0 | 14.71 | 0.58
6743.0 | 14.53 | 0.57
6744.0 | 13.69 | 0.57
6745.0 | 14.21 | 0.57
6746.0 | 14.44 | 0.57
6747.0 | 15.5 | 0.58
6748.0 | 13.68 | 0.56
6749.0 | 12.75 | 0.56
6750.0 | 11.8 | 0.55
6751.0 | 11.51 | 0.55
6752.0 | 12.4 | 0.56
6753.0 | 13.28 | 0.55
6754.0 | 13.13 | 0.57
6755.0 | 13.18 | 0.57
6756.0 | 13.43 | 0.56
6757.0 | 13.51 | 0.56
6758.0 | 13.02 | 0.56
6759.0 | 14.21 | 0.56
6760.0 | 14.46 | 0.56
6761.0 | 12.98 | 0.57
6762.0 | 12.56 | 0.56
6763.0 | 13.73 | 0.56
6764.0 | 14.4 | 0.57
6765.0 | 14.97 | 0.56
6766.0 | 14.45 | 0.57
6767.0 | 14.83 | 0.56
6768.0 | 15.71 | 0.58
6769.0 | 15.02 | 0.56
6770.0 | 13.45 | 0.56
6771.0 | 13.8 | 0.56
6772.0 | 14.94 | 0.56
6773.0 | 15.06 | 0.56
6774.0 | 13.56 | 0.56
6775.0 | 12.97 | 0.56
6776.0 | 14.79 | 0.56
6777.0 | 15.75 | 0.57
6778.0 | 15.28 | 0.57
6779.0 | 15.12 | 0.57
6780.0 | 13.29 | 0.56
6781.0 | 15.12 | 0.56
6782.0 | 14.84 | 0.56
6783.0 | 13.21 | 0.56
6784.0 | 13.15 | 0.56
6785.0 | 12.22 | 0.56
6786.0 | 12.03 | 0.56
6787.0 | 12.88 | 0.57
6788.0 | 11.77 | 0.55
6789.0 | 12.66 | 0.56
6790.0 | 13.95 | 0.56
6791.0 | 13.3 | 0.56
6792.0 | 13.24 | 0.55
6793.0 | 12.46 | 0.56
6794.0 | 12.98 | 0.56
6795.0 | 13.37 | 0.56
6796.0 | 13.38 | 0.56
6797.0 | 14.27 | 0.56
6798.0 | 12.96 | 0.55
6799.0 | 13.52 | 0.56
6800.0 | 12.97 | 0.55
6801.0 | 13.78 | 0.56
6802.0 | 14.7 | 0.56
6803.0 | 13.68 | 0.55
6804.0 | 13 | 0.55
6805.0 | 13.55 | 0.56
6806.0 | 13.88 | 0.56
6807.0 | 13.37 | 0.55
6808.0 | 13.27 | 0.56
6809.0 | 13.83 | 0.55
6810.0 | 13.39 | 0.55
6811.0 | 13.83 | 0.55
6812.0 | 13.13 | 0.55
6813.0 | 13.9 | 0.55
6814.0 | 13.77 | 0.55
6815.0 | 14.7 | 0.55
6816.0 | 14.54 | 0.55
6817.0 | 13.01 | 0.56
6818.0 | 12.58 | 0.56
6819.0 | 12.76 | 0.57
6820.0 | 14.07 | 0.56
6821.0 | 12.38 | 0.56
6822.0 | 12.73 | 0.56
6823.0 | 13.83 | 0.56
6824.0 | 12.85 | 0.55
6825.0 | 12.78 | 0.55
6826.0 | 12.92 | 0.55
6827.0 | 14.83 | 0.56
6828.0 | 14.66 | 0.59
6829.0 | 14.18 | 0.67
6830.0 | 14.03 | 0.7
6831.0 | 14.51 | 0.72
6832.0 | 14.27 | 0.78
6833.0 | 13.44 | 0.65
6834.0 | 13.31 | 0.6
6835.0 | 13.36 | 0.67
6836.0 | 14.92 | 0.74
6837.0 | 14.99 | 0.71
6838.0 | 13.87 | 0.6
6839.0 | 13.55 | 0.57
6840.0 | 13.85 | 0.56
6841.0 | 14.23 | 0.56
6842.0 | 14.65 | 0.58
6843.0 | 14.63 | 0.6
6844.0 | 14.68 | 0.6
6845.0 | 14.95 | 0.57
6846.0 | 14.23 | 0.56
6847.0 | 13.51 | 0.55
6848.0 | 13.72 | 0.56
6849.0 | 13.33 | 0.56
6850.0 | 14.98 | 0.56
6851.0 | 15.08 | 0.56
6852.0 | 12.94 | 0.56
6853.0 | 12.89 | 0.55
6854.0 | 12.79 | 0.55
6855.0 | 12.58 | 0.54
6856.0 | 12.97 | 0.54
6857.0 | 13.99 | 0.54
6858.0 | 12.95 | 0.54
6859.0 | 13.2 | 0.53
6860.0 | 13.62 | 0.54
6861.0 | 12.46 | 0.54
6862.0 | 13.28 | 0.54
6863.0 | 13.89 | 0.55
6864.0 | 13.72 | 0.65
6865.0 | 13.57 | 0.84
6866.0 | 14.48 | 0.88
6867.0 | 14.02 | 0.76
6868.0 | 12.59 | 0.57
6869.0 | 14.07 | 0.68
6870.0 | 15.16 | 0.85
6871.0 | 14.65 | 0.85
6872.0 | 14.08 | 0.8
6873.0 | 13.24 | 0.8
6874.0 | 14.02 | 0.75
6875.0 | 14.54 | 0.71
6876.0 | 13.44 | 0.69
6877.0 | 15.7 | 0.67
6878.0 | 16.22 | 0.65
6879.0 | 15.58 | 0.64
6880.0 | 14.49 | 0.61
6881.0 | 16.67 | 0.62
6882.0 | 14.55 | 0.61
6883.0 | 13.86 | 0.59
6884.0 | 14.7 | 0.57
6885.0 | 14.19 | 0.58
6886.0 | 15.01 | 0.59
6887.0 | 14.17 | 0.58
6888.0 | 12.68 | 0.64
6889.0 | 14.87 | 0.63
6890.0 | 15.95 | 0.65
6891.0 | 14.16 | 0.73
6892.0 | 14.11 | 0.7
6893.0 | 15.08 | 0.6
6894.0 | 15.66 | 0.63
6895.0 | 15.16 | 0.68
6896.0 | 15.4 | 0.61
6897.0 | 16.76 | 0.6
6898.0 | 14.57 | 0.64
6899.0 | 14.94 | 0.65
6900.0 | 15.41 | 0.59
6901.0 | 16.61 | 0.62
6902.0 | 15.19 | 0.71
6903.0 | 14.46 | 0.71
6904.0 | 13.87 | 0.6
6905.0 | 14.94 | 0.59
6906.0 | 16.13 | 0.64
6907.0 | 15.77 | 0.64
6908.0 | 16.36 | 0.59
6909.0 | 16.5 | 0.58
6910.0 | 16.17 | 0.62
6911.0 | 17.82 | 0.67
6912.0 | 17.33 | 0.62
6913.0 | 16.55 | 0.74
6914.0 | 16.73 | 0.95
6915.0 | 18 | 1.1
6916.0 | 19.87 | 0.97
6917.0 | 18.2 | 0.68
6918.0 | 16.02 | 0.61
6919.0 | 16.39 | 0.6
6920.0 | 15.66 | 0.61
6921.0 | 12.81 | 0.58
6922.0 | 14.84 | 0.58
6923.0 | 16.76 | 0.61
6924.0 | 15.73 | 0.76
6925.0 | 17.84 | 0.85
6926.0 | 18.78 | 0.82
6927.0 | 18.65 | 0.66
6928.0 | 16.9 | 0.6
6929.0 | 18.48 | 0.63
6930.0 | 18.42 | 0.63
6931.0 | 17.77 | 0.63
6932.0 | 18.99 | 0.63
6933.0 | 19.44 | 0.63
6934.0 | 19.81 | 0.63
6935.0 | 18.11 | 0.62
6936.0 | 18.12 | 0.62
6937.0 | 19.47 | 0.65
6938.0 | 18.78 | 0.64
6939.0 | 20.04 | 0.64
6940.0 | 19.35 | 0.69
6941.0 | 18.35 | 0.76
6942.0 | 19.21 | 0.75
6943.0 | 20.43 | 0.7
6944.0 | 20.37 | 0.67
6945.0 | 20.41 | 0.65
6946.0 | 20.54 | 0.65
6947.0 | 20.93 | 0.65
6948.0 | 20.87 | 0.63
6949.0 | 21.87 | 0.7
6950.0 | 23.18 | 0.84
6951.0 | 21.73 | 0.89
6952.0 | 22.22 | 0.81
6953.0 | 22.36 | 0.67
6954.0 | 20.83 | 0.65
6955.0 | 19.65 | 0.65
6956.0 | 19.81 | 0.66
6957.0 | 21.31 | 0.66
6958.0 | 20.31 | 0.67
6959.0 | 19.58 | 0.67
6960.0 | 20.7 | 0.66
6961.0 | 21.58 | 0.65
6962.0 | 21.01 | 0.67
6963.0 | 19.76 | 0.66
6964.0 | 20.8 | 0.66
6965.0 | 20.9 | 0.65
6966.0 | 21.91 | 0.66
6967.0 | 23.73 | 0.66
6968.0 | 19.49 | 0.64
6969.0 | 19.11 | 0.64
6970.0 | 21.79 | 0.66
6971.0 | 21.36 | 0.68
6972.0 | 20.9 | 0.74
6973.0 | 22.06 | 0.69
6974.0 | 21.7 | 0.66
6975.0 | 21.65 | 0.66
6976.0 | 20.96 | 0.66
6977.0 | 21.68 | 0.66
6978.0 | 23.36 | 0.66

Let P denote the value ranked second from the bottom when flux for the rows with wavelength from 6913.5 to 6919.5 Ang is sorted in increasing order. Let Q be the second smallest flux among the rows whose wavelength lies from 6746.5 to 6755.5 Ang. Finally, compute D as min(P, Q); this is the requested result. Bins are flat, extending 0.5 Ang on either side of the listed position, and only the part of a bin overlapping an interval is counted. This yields 11.8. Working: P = 16.39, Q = 11.8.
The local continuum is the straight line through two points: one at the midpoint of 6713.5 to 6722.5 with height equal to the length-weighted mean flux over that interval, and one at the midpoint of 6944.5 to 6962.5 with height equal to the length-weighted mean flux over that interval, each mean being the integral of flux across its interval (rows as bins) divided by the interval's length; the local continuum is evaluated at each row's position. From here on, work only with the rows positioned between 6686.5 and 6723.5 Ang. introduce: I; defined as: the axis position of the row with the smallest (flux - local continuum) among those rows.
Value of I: 6720.0 Ang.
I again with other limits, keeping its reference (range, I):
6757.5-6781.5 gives 6775.0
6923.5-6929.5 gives 6924.0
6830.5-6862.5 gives 6861.0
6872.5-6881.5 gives 6873.0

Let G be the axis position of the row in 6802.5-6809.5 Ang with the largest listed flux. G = 6806.0 Ang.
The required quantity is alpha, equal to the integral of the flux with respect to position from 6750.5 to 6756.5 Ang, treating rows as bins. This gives 77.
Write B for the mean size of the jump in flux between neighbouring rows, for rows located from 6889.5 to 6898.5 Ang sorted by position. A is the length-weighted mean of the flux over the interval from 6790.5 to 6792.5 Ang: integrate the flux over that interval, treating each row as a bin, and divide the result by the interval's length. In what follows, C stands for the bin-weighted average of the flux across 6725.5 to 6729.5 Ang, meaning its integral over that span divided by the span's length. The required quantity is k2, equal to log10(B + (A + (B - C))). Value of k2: 0.27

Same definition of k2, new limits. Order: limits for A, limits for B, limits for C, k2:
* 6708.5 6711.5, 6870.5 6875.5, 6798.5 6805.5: 0.56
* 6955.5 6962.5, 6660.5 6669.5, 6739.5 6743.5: 0.85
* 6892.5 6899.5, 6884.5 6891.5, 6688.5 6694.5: 0.56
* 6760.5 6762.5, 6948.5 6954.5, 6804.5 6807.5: 0.06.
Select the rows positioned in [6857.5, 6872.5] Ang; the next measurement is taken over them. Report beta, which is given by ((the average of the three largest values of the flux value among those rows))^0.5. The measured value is 3.84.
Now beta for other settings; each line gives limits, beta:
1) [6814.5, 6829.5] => 3.84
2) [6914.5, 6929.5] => 4.37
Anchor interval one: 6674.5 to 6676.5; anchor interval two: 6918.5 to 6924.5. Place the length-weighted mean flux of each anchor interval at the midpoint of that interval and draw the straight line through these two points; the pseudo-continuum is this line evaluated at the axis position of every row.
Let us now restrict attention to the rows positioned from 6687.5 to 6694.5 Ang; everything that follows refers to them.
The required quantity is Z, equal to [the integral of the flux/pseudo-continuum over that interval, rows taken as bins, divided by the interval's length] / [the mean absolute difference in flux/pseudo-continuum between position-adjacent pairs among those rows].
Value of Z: 24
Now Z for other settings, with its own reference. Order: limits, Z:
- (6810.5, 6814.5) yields 26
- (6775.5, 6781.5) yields 14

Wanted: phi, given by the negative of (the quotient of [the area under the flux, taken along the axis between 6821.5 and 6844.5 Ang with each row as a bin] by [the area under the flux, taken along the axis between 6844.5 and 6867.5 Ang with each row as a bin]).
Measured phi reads -1.03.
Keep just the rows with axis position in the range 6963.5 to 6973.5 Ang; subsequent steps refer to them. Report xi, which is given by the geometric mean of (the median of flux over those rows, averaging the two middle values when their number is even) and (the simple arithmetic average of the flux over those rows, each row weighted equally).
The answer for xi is 21.2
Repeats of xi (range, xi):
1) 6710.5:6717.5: 14.9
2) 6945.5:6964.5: 20.9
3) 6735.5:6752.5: 14.0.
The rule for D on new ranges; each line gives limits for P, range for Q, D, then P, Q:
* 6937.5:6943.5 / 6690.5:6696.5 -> 13.5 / 18.78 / 13.49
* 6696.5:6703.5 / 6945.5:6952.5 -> 14.6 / 14.59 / 20.87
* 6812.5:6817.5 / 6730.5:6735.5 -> 13.4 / 13.77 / 13.38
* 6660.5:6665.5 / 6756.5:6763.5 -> 13.0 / 15.17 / 12.98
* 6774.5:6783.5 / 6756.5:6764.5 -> 13.0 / 13.21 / 12.98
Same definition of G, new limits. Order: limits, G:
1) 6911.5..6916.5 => 6916.0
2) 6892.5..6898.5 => 6897.0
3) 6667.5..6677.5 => 6673.0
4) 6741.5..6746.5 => 6742.0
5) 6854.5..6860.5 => 6857.0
